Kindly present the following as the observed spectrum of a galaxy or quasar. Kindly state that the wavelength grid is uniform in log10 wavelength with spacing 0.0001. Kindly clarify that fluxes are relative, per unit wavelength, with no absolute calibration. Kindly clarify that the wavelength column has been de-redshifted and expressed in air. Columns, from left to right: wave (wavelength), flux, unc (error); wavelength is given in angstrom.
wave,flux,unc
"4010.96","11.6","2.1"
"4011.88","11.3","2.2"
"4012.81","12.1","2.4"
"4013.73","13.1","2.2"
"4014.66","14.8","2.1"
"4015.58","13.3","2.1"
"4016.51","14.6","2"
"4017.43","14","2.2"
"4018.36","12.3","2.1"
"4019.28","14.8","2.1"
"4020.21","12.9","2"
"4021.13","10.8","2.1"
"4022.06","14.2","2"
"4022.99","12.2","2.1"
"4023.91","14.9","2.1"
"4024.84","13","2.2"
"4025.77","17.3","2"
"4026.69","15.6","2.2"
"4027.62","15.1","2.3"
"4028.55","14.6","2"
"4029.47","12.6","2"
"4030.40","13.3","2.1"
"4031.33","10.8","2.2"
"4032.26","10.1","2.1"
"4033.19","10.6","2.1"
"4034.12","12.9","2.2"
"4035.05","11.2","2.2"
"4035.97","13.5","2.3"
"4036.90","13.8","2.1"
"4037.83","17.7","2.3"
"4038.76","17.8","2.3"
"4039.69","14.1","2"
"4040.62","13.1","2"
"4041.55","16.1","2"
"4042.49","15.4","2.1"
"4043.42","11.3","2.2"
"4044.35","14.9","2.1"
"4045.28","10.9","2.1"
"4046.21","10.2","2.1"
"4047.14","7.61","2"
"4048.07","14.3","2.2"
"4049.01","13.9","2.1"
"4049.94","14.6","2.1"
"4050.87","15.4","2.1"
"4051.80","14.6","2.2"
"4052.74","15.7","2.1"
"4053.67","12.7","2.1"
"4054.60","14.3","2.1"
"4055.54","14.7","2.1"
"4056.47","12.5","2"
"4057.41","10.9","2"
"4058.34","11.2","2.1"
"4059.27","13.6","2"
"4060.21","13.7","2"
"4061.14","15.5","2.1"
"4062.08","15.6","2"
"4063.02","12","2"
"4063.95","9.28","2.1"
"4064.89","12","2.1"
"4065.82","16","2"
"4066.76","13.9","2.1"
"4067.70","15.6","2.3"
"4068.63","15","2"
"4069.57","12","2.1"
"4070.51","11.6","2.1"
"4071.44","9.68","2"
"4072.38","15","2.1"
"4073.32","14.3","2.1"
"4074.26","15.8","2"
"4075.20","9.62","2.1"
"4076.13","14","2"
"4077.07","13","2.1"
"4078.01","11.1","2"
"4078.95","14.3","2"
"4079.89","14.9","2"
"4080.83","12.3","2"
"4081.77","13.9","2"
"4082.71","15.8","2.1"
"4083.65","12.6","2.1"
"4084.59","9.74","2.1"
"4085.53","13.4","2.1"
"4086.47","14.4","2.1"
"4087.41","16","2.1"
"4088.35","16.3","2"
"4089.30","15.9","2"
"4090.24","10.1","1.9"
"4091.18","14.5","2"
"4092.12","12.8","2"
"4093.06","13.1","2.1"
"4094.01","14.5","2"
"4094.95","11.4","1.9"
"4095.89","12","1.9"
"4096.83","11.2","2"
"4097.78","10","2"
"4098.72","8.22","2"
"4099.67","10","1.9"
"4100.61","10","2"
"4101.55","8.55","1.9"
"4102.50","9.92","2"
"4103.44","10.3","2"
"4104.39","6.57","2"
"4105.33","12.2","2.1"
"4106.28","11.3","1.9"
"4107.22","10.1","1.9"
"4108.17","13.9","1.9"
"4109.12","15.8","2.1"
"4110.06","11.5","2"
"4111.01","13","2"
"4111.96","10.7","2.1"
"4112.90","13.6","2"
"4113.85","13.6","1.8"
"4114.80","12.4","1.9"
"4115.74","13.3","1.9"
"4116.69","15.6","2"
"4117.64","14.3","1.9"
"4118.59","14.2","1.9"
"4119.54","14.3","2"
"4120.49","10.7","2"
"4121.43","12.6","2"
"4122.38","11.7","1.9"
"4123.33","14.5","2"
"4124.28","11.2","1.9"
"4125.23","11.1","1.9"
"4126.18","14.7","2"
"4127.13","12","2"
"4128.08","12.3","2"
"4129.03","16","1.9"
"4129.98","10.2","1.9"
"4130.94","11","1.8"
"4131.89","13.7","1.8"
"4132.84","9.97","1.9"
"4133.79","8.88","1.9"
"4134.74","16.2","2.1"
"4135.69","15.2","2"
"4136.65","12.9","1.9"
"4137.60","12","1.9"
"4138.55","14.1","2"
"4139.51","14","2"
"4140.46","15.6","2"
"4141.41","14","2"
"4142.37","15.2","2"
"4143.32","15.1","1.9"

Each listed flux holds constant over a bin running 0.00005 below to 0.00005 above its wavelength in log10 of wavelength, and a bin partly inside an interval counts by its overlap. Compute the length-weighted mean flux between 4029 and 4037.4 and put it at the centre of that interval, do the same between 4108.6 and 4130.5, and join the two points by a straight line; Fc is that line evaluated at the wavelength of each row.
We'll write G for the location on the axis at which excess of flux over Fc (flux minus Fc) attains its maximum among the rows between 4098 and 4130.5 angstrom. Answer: 4109.12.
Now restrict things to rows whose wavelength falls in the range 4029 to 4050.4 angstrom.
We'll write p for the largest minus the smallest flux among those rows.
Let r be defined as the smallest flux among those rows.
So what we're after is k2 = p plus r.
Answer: 17.8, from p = 10.2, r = 7.61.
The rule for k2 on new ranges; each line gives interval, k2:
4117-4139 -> 16.2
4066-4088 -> 16.0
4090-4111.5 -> 15.8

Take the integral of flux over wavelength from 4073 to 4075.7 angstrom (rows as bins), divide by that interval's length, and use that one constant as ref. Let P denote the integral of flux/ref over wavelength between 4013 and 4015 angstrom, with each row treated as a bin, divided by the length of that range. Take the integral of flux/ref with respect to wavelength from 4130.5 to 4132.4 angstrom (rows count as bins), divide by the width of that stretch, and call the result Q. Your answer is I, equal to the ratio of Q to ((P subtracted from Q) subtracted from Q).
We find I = 0.91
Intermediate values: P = 1.03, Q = 0.93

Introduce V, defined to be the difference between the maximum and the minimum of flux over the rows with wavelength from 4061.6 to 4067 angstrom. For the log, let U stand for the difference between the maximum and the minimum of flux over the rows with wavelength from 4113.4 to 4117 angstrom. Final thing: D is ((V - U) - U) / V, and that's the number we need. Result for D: 0.05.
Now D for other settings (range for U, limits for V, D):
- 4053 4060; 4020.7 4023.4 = -1.24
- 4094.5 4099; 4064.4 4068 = -0.89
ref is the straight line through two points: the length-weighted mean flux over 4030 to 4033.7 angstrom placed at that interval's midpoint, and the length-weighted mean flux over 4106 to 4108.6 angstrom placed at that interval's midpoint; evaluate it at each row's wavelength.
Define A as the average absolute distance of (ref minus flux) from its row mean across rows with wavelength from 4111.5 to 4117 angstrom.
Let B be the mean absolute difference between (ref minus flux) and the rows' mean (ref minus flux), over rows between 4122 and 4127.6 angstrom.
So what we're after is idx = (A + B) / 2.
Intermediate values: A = 1.1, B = 1.38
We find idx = 1.24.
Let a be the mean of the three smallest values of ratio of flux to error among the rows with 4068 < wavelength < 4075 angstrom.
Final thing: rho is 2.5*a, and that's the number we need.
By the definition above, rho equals 13.4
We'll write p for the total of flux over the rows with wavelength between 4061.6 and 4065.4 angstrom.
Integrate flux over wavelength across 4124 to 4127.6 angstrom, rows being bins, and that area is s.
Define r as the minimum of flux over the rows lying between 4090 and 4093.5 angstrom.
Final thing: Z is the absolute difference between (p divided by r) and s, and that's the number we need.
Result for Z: 39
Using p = 49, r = 10.1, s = 44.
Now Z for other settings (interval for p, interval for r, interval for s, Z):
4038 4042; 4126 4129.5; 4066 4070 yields 52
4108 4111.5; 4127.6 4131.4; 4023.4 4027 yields 49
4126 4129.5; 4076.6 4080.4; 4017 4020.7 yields 45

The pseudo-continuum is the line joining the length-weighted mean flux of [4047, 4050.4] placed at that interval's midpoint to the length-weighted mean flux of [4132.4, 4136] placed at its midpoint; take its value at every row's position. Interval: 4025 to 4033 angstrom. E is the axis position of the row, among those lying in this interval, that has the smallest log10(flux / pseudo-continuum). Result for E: 4032.26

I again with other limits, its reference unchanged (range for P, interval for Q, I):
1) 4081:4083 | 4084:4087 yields 0.88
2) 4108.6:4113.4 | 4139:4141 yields 1.14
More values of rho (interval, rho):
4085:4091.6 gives 15.5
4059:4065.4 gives 13.4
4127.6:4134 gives 12.7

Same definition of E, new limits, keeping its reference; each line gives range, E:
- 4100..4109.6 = 4104.39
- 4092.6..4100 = 4098.72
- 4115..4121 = 4120.49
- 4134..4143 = 4137.60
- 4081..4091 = 4084.59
